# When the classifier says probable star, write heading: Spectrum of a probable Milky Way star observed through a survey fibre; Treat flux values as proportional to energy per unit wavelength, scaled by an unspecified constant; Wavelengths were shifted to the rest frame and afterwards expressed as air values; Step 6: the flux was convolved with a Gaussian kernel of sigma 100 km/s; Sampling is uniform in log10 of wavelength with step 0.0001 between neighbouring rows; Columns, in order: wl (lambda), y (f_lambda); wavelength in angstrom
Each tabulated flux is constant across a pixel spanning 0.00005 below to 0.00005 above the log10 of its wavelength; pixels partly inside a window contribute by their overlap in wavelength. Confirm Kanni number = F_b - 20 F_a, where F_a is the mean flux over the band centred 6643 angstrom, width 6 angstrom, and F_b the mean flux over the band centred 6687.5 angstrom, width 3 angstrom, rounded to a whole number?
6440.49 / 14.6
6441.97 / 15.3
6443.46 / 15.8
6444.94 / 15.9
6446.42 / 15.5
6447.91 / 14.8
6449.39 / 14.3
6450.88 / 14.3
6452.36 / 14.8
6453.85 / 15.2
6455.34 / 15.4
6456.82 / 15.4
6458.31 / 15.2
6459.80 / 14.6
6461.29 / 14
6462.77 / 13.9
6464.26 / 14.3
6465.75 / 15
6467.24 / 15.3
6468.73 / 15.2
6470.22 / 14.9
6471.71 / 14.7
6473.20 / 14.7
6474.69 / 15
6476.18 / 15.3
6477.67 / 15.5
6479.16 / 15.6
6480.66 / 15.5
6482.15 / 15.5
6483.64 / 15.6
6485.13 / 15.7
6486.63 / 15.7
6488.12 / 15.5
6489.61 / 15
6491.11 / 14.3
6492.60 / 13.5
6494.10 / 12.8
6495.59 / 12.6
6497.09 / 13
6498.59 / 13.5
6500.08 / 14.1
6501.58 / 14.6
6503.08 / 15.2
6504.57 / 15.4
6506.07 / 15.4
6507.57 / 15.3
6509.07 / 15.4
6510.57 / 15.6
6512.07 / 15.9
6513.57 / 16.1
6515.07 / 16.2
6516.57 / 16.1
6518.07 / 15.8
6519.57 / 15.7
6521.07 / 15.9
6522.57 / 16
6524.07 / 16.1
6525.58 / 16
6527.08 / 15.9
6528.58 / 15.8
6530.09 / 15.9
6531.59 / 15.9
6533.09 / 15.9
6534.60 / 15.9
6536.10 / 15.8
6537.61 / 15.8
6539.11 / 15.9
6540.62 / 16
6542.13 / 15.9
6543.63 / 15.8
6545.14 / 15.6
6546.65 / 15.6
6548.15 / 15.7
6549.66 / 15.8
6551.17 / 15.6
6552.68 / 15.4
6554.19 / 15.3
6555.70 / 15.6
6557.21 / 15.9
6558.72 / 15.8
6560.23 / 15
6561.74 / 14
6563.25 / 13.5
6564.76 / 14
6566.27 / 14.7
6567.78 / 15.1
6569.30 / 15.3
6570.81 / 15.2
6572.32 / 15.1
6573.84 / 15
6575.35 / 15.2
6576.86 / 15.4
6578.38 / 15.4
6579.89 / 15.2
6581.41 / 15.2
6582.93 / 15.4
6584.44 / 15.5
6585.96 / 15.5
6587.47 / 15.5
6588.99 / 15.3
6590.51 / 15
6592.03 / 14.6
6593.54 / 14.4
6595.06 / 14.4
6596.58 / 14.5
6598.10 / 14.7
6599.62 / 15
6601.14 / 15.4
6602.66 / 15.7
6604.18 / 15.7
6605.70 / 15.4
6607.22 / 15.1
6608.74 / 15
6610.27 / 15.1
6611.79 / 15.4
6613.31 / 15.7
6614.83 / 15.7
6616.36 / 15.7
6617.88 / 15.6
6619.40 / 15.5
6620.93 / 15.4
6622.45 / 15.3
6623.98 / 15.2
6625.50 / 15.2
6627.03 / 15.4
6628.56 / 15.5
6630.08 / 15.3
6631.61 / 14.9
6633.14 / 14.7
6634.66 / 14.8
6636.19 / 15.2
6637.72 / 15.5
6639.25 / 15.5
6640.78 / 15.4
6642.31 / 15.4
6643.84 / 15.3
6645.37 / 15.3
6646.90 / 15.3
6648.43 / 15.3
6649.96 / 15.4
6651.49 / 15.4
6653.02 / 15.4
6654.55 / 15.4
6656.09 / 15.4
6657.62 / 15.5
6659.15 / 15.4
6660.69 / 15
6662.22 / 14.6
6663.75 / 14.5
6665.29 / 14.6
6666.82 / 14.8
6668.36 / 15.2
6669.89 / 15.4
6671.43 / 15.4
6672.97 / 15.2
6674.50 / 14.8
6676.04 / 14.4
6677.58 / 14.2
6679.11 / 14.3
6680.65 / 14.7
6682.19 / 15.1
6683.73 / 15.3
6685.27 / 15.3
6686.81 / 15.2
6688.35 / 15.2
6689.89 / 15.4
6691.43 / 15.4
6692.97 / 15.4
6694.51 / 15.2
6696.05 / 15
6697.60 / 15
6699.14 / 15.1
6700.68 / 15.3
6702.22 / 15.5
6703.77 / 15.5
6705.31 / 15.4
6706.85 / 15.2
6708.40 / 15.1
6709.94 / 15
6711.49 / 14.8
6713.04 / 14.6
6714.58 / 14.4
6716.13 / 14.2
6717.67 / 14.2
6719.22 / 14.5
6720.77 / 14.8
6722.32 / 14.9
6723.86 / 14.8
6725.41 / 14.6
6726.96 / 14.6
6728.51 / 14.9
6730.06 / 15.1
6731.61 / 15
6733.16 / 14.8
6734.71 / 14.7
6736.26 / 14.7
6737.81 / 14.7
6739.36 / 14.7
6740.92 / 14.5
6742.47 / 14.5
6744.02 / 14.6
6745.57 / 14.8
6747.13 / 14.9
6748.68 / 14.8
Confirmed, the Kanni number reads -292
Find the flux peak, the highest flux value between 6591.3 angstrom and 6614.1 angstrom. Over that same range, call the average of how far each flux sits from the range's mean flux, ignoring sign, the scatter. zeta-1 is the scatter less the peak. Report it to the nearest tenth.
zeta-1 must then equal -15.3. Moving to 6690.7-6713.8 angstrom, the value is -15.3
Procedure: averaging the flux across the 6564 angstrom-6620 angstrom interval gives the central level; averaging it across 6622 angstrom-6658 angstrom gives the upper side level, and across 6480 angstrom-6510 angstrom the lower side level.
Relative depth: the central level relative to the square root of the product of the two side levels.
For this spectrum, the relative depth 1.01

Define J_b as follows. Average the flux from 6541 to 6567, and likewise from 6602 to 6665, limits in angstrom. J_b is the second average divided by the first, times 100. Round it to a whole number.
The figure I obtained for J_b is 100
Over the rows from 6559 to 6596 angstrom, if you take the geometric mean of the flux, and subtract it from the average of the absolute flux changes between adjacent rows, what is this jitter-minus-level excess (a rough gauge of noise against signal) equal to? -14.7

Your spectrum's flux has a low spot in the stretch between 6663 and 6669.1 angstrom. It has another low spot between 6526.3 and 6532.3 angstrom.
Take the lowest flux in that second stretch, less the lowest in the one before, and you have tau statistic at 1.3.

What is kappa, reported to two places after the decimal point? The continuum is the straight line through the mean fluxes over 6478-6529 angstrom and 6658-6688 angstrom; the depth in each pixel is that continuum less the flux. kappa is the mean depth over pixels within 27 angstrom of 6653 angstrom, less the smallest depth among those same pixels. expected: 0.39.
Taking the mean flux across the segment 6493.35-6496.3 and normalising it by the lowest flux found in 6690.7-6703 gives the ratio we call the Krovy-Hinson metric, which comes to 0.85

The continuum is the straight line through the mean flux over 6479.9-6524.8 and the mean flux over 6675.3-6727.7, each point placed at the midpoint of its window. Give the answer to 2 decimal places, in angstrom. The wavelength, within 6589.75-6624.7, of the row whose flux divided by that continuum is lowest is 6593.54 angstrom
